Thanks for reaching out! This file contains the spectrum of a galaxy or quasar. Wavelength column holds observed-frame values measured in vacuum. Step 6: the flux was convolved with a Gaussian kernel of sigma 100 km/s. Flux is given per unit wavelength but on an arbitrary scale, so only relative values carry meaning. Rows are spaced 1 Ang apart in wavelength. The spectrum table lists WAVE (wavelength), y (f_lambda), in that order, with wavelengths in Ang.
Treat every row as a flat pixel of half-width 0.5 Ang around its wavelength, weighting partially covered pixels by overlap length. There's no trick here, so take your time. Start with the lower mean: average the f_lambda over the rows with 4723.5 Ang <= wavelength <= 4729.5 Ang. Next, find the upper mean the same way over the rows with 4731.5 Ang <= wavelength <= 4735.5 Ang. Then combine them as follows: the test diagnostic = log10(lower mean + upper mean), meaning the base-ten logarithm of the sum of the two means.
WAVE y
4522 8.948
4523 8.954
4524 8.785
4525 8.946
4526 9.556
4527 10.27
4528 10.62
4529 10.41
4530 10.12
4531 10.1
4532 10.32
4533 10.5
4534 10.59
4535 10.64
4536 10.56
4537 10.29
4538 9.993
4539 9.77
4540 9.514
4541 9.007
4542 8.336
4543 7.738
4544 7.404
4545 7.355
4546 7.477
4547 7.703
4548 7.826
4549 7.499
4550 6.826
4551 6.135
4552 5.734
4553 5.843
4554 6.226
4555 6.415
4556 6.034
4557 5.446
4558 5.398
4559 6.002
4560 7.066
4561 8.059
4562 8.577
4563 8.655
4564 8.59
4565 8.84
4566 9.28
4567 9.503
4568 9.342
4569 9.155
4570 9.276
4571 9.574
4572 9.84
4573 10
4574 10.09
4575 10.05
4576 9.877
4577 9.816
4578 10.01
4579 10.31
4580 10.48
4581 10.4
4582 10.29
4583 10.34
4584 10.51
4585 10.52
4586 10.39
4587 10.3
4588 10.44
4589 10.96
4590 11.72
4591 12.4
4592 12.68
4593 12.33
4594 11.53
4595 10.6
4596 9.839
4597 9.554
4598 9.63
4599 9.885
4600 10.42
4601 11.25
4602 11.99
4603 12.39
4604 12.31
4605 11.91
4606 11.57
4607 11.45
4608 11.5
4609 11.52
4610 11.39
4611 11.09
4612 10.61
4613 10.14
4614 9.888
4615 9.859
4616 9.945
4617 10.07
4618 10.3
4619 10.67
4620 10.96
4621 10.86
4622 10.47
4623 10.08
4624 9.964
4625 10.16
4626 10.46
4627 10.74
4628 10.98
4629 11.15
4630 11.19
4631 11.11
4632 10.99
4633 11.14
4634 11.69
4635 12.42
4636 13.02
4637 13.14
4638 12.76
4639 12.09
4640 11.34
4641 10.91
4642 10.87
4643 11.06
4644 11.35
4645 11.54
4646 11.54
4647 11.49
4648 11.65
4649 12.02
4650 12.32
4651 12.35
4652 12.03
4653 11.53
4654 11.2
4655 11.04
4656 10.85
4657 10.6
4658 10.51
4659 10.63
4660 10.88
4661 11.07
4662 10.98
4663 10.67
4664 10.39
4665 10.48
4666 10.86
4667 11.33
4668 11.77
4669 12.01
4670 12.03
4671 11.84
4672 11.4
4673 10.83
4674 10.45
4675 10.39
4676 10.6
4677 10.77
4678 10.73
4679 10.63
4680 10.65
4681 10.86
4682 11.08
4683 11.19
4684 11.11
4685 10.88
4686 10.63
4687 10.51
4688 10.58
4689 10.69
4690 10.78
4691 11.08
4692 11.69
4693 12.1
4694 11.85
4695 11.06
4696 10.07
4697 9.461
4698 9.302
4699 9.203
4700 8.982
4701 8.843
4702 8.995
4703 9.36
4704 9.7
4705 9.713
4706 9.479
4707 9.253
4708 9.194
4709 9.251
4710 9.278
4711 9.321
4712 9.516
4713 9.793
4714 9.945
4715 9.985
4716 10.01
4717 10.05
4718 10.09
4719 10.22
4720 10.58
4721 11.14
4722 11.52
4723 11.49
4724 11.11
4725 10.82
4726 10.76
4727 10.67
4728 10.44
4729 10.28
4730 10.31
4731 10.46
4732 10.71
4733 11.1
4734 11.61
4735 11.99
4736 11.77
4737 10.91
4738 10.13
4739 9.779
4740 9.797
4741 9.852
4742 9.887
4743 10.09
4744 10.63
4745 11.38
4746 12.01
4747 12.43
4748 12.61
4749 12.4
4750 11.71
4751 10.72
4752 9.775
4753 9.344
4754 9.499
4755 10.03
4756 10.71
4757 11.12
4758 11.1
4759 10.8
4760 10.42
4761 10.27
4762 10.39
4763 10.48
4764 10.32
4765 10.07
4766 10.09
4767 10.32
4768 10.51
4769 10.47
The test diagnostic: 1.34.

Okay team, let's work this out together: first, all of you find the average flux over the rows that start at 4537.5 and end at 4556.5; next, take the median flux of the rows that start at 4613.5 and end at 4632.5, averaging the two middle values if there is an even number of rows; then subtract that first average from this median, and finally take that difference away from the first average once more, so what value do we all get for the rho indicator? 4.6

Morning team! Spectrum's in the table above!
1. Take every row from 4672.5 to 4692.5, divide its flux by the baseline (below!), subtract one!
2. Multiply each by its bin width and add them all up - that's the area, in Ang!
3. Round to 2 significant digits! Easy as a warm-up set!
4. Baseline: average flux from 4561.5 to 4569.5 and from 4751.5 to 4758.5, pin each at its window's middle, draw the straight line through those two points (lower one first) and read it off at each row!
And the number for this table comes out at 2.2 Ang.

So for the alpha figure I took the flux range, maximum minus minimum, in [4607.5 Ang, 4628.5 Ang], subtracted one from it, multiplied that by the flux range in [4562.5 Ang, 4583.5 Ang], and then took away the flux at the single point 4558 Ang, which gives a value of -4.1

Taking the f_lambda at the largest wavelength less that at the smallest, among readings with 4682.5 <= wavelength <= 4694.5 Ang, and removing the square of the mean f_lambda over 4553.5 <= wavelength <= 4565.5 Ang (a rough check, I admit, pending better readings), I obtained -50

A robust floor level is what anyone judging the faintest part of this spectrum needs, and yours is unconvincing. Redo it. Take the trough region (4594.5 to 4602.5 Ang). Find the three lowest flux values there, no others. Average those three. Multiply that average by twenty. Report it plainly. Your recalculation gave 193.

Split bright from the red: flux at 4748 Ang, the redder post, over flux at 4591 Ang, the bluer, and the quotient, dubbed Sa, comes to 1.02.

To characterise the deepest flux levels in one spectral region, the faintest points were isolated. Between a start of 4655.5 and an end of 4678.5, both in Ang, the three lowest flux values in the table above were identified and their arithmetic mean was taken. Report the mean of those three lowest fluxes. 10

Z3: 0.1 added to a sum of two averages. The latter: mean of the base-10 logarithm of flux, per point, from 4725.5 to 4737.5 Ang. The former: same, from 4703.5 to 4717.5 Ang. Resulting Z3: 2.12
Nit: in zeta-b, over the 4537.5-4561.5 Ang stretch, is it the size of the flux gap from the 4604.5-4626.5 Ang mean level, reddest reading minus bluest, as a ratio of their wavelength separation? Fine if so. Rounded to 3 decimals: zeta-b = 0.084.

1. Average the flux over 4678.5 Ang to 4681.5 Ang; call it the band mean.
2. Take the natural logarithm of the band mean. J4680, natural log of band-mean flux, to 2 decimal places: 2.37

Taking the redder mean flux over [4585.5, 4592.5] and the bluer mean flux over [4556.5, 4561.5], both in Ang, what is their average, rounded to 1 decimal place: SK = 8.8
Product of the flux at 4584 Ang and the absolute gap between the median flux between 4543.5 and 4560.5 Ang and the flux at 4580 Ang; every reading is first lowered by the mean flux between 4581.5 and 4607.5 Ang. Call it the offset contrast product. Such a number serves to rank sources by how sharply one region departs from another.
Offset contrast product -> -2.2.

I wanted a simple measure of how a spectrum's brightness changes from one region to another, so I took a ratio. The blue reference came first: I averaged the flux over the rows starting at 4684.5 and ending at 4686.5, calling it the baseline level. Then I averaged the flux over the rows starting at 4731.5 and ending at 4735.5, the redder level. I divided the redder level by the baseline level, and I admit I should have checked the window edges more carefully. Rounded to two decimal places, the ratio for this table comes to 1.06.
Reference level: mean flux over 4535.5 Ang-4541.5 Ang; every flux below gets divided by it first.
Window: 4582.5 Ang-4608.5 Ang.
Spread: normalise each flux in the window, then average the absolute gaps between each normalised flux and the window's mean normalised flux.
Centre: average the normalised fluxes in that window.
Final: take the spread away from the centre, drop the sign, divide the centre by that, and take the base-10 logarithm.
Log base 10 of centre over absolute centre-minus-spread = 0.034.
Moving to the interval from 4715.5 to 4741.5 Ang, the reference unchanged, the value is 0.022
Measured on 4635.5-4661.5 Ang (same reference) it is 0.023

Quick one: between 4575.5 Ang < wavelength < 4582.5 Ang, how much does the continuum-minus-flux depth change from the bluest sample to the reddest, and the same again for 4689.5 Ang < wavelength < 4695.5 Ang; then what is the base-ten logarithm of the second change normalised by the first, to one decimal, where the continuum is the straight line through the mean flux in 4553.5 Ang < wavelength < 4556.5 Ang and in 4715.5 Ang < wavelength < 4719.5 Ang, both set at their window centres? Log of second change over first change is -0.2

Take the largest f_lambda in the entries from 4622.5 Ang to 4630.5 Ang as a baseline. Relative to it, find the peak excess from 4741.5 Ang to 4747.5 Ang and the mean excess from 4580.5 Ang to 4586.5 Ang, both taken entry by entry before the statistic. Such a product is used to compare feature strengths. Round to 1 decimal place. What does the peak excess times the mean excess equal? -1.0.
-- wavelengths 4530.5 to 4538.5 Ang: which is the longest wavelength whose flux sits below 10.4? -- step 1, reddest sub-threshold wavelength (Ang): 4538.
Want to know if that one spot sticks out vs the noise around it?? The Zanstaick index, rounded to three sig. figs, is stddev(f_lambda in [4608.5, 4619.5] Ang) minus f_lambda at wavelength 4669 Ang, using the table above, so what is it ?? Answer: -11.4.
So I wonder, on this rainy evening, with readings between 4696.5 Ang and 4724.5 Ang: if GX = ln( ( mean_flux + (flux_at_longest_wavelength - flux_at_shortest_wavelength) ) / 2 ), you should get 1.75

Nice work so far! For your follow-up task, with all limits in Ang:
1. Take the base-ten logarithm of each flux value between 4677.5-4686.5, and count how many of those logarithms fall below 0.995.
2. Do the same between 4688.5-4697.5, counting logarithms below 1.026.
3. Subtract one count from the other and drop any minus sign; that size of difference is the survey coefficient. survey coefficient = 2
